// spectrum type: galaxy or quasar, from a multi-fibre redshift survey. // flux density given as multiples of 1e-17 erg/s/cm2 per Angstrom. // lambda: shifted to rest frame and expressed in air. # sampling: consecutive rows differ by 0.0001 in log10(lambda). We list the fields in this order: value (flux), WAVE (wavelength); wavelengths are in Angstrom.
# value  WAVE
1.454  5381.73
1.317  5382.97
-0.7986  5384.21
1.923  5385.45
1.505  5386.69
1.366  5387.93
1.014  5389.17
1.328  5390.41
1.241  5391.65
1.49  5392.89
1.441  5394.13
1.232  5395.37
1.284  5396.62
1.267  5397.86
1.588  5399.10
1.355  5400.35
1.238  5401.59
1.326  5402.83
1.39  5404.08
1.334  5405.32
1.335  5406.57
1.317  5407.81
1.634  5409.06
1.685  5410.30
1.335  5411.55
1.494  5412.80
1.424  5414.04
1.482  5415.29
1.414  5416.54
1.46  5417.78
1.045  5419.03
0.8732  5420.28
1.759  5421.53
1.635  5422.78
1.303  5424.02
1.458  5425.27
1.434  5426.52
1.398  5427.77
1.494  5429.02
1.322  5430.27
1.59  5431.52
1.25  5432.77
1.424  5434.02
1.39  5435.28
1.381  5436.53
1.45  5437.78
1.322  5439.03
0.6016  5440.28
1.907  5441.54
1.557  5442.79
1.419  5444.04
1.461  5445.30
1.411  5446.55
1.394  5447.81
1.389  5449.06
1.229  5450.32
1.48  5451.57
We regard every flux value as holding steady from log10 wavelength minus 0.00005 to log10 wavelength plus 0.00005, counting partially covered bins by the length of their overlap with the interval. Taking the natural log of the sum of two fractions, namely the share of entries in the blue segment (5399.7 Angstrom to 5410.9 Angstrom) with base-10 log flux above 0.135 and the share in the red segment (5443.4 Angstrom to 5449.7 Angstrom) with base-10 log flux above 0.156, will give -0.63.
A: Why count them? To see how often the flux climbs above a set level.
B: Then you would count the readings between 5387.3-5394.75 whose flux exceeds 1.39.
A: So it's 2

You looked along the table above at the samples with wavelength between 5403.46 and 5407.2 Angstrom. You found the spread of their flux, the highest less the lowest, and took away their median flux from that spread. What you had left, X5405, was -1.3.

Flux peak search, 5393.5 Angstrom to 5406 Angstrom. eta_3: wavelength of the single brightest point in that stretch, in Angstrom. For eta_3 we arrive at 5399.10 Angstrom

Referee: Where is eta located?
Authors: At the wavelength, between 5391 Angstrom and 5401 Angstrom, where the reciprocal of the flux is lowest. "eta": 5399.10 Angstrom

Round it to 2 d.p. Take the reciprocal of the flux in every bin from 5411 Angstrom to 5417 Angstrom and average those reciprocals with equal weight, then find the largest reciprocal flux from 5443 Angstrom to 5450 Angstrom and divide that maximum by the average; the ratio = 1.03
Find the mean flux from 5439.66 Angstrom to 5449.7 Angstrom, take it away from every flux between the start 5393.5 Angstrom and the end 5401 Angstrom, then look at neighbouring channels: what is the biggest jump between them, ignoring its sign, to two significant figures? 0.32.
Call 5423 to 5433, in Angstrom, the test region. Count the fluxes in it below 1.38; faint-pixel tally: 3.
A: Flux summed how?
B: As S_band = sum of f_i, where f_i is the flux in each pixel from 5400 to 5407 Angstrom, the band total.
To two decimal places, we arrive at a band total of 7.98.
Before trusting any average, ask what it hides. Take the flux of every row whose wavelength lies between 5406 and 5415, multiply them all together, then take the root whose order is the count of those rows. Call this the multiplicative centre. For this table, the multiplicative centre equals 1.45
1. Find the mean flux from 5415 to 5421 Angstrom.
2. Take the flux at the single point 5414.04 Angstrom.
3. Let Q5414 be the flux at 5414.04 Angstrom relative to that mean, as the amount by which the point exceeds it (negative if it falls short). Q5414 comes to 0.17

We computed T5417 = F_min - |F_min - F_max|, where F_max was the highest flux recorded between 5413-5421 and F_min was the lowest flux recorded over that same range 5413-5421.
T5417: 0.26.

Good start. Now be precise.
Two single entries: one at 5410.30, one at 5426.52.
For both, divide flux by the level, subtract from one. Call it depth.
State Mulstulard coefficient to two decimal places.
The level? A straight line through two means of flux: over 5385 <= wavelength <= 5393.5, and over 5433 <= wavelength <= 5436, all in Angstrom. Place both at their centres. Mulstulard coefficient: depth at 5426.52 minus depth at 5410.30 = 0.18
